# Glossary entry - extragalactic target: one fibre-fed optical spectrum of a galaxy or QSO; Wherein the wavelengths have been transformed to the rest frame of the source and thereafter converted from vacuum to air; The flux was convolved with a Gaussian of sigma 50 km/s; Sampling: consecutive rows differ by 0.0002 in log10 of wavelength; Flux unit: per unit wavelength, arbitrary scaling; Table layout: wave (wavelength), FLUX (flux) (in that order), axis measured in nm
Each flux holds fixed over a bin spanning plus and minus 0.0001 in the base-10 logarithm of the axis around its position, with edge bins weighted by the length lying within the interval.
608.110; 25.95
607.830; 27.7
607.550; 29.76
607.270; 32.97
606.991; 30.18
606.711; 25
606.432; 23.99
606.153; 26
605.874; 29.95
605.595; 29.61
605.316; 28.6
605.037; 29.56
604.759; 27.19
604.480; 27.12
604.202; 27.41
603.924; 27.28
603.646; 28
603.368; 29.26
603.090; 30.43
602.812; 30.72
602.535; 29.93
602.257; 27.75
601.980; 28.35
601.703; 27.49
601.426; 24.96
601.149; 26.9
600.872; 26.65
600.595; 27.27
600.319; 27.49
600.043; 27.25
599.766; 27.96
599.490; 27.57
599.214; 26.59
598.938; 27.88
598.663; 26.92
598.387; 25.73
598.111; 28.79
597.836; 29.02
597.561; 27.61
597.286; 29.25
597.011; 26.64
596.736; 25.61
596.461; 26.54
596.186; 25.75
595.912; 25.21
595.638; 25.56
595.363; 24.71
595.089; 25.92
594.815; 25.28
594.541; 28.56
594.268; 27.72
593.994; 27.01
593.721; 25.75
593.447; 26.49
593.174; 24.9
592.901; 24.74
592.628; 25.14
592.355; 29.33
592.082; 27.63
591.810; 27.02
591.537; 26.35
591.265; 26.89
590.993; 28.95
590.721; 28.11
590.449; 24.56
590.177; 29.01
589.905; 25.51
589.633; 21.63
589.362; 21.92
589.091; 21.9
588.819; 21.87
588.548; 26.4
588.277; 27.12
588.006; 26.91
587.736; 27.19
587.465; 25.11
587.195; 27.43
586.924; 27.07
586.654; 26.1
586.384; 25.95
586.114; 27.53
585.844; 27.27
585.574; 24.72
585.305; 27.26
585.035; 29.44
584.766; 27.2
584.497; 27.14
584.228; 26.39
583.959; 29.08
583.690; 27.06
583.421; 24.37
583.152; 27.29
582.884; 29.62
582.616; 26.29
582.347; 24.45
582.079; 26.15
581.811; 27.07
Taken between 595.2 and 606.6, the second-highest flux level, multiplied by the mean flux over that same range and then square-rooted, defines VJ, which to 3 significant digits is 28.9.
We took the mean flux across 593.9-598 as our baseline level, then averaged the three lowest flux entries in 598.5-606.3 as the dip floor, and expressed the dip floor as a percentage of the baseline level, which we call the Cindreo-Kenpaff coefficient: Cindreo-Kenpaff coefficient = 97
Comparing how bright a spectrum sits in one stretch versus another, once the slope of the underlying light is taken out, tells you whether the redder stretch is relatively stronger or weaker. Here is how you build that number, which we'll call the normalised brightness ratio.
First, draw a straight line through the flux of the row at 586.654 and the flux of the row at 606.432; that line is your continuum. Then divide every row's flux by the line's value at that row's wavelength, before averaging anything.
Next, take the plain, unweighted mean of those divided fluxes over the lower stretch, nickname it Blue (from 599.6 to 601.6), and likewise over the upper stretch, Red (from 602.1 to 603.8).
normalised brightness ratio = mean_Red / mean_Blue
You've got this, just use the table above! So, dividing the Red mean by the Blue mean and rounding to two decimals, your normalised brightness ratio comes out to 1.10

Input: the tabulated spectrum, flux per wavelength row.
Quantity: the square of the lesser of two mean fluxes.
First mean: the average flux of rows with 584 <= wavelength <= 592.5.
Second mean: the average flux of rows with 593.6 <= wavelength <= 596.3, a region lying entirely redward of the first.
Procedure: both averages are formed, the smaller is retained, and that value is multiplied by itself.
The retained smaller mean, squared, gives 684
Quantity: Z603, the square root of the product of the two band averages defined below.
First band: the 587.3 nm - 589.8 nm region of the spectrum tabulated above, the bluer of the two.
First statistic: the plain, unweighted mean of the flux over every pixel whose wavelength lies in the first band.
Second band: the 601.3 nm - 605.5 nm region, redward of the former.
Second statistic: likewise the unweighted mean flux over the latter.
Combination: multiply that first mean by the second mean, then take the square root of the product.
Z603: 26.3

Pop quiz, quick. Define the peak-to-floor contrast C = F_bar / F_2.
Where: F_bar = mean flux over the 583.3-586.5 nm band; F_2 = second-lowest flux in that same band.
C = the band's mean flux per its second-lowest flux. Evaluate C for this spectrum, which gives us 1.09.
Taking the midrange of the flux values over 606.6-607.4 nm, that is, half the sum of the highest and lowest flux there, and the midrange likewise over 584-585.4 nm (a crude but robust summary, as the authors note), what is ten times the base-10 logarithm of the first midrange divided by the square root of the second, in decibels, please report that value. 7.39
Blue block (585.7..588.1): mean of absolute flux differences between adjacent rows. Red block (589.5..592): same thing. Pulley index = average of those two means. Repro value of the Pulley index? 1.72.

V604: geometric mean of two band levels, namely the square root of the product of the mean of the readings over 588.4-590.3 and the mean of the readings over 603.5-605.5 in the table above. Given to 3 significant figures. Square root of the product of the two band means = 25.9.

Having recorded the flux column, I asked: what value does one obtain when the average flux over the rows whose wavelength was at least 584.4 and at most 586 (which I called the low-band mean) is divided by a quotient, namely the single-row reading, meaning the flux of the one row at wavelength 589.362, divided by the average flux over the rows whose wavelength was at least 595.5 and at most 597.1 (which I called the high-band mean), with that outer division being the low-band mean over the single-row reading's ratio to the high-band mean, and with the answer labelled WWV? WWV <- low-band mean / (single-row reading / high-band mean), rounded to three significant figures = 32.1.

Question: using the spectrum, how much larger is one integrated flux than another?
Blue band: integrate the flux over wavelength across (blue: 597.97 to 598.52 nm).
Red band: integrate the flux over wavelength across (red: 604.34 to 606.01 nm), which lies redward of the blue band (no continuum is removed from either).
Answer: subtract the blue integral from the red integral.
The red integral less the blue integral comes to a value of 33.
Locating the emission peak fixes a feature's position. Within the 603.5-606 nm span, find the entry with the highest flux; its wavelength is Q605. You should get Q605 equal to 605.874 nm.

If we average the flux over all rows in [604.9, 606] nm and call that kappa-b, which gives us 29.4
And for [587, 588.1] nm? 26.7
